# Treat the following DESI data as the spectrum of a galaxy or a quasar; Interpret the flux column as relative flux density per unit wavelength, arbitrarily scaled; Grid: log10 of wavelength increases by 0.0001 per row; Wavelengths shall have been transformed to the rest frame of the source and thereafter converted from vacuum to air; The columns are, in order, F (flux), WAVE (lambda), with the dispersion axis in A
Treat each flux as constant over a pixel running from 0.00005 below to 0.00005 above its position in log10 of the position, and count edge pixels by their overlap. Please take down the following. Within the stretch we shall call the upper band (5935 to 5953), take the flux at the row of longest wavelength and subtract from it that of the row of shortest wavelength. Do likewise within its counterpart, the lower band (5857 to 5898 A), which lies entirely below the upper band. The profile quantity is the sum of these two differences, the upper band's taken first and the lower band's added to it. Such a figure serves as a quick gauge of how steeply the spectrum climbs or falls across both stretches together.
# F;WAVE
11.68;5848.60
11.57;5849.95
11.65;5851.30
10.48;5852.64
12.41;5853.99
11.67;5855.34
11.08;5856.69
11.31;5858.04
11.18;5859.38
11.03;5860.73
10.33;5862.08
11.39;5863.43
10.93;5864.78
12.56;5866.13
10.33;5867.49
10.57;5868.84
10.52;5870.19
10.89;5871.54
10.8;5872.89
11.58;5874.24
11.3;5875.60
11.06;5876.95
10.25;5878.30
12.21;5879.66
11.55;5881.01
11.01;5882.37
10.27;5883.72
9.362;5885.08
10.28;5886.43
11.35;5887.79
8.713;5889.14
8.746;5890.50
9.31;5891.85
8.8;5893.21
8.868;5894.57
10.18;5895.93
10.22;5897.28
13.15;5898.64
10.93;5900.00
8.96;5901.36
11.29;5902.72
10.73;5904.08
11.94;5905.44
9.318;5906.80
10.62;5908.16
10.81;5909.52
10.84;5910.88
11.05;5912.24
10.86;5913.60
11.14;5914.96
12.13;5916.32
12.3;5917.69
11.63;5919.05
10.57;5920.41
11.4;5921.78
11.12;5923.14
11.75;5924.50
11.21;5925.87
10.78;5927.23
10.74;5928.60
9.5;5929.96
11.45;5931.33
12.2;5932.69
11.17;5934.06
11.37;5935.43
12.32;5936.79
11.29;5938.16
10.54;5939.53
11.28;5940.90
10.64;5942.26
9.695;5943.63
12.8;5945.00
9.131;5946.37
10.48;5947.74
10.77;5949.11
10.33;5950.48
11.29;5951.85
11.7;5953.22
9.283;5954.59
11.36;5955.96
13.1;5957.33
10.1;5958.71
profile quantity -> -1.2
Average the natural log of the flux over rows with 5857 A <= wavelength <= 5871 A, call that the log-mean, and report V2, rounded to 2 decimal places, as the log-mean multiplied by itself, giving 5.75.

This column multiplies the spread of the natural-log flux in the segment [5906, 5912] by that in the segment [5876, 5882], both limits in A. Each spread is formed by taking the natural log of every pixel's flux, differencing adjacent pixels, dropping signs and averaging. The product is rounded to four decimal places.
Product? 0.0052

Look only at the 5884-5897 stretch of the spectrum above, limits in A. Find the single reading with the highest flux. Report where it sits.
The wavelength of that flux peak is 5887.79 A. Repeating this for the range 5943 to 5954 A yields 5945.00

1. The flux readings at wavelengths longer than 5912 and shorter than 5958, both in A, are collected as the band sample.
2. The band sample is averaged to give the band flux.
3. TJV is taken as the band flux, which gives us 11.1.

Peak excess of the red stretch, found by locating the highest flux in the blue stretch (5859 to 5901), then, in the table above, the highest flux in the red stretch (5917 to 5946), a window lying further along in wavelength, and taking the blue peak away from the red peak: -0.35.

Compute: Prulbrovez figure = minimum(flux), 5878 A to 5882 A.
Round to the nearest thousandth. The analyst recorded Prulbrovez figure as 10.250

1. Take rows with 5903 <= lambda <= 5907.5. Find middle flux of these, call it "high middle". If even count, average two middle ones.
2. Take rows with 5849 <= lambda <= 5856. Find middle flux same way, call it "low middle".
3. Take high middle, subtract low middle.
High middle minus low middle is -0.9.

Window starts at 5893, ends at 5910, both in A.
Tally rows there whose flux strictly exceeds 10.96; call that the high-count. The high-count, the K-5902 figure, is 3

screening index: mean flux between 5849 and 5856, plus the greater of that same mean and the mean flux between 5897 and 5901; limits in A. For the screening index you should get 23.11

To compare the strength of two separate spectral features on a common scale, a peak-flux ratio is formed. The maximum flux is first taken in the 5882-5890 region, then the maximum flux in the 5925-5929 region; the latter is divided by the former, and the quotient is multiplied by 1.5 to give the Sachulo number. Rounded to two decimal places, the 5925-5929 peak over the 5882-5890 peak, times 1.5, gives 1.48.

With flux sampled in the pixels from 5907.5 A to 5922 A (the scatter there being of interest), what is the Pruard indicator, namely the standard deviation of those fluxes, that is 0.6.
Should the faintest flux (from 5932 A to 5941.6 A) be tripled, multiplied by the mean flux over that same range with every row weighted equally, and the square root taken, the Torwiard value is 19.0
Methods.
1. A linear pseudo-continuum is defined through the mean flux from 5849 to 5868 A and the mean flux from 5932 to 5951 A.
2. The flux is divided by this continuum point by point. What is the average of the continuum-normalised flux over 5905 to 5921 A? 1.00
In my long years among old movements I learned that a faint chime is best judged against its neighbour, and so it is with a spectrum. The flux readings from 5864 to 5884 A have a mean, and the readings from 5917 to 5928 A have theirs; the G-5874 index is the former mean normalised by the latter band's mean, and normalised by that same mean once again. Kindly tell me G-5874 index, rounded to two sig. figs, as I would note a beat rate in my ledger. 0.086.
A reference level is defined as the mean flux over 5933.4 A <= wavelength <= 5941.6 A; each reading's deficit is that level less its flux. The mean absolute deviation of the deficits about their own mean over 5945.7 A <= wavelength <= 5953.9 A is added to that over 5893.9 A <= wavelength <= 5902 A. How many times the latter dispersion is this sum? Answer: 1.58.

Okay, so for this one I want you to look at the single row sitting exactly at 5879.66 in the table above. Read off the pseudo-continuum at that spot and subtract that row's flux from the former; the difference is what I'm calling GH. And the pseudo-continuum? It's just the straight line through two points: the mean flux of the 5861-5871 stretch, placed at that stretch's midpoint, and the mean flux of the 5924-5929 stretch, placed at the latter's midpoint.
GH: -1.2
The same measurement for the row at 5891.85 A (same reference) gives 1.7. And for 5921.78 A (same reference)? -0.3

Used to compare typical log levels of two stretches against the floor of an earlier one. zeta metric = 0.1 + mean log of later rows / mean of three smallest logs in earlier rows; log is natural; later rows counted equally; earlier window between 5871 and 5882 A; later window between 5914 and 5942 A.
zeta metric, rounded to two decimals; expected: 1.12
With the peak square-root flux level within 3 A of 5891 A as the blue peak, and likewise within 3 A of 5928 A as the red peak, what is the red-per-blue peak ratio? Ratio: 1.10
